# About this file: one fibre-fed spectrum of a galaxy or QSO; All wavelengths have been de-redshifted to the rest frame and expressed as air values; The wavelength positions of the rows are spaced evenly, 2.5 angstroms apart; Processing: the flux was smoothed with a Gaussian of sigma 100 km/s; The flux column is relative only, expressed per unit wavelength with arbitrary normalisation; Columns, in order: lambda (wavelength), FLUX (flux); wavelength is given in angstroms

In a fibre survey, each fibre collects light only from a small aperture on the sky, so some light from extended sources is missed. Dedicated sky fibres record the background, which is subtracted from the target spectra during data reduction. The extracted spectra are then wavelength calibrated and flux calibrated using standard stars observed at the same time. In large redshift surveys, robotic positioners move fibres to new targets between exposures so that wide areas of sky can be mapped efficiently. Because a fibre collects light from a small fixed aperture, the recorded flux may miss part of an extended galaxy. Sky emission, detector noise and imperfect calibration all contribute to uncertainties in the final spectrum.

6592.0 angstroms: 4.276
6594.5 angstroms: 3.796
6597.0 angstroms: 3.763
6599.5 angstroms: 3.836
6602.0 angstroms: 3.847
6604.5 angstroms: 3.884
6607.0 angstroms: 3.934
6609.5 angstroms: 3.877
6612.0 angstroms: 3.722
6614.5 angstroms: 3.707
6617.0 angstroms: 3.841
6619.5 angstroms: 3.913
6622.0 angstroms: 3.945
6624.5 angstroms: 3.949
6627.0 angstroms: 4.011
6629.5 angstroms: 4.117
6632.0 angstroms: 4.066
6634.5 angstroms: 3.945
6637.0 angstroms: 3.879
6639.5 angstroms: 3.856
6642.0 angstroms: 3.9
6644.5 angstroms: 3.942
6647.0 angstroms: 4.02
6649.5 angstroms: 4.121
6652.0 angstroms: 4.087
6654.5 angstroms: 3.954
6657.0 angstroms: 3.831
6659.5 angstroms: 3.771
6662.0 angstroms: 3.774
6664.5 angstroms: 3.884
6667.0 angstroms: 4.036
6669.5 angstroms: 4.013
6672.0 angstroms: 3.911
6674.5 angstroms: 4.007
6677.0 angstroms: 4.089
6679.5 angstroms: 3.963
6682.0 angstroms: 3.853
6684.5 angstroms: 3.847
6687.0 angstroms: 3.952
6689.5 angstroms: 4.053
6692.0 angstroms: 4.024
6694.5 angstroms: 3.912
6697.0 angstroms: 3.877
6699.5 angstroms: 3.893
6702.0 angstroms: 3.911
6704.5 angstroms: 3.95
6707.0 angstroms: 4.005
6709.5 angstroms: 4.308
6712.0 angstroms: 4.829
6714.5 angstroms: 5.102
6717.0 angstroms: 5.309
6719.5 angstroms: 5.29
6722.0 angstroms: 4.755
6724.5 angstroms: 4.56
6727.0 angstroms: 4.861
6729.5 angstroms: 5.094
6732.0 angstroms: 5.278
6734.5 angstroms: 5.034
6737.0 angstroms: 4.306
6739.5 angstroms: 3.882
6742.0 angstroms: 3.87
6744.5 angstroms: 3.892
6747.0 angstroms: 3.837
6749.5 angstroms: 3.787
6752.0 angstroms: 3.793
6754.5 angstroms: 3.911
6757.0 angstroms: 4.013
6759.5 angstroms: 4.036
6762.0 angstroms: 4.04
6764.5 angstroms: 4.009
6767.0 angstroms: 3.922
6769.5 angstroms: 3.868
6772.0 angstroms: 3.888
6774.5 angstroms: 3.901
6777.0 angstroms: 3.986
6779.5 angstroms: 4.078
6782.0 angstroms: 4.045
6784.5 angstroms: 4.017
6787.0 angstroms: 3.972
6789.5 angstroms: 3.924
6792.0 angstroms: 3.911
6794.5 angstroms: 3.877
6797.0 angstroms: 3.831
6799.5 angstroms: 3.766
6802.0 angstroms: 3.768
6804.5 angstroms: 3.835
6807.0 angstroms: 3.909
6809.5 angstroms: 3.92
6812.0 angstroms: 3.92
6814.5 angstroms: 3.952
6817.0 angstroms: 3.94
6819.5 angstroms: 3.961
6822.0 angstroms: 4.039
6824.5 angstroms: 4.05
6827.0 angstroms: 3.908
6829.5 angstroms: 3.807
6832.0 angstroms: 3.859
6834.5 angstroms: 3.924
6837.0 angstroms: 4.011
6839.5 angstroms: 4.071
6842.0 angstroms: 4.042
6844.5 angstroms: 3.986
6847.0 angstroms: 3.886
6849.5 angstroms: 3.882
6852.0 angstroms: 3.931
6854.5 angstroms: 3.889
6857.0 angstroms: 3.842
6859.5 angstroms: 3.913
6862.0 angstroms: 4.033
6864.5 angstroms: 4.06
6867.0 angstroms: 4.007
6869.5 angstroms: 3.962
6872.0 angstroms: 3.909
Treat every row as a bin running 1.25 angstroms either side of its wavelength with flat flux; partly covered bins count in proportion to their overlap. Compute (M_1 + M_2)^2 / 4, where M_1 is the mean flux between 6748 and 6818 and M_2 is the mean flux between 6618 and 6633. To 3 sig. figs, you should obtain 15.7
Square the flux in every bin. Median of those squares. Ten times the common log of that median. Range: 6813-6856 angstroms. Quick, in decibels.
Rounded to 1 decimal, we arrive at 11.9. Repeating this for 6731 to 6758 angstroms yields 11.8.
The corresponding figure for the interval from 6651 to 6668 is 11.8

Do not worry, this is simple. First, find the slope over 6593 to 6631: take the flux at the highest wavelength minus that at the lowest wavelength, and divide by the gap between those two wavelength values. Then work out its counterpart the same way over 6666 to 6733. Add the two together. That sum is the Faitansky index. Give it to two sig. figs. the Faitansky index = 0.028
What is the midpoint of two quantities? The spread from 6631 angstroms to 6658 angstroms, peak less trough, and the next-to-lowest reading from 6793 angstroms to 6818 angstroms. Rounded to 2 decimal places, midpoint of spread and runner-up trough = 2.03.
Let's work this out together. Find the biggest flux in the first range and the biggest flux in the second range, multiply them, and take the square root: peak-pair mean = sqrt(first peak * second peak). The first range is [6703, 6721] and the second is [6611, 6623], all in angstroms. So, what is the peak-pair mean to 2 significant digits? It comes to 4.6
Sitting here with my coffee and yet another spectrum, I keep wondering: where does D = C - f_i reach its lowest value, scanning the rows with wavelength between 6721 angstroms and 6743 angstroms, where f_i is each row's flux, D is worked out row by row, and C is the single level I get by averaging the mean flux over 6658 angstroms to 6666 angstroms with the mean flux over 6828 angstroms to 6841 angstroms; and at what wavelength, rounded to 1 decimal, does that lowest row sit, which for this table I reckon 6732.0 angstroms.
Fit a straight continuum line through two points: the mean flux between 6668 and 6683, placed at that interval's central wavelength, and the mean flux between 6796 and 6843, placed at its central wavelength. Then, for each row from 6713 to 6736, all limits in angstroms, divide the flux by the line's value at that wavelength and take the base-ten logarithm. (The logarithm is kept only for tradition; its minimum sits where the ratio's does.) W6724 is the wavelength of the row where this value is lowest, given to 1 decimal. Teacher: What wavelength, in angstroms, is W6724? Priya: 6724.5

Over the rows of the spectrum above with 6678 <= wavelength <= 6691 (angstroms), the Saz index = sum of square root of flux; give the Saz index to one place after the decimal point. 9.9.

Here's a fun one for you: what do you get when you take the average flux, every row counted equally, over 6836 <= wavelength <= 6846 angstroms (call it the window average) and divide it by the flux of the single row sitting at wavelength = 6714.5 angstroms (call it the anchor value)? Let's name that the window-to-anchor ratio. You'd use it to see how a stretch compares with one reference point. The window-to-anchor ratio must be 0.79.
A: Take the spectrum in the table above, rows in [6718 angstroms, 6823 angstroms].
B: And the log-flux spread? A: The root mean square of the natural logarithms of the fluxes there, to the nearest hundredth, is 1.41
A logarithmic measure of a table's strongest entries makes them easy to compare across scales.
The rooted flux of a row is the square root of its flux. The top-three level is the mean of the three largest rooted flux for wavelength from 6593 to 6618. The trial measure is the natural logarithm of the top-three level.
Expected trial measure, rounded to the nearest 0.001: 0.680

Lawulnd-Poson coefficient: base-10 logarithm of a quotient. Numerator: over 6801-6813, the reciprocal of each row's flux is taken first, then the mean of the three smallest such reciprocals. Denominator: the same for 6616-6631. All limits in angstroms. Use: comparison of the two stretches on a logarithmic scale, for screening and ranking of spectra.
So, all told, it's 0.012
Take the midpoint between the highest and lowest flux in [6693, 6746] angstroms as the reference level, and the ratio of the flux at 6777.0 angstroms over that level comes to 0.87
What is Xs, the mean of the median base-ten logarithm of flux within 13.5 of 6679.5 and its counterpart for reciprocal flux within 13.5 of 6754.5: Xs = 0.429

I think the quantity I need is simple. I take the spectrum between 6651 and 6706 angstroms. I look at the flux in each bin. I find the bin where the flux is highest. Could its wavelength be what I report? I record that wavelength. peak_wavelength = 6677.0 angstroms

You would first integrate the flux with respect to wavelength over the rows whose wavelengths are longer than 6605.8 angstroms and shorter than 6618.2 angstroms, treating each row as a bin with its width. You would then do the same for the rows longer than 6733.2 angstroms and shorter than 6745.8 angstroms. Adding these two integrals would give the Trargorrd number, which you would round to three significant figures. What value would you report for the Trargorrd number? 100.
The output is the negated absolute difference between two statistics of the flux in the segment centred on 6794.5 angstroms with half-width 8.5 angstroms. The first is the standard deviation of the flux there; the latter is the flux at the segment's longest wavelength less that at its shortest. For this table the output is -0.28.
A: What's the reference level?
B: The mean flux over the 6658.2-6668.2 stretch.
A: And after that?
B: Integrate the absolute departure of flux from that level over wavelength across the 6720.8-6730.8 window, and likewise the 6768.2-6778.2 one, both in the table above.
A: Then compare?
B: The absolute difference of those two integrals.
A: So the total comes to 9.1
